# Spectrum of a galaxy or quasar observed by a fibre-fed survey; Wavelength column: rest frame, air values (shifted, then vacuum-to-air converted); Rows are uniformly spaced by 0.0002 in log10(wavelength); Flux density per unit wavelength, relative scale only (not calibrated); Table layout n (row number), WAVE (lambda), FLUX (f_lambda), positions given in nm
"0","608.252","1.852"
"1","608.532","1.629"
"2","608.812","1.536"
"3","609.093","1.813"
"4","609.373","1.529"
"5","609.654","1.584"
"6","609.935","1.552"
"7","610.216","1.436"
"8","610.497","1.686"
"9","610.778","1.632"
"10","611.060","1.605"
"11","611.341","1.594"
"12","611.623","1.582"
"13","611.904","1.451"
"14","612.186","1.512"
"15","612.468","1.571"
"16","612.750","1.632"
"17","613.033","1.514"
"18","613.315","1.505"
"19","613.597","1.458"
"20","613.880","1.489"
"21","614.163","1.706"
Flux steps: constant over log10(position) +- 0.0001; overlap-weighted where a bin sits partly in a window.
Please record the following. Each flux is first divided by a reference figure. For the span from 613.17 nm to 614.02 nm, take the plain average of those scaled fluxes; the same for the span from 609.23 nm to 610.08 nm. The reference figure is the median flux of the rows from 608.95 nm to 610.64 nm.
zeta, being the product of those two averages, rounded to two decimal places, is 0.94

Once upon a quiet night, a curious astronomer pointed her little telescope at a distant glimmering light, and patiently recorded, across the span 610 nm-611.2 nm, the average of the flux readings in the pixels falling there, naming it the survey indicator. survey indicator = 1.59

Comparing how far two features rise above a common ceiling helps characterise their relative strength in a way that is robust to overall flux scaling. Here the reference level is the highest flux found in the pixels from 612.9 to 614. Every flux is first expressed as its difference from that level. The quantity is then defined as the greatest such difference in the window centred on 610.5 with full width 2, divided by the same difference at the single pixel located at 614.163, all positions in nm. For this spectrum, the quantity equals 1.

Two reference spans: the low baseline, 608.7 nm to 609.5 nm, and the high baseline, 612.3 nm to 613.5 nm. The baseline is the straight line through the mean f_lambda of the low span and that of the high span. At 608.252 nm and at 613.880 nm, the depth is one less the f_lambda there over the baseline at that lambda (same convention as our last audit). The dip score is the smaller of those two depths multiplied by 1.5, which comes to -0.19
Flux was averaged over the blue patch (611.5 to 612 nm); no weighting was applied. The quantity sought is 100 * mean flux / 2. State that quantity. 76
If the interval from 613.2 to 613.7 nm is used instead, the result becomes 74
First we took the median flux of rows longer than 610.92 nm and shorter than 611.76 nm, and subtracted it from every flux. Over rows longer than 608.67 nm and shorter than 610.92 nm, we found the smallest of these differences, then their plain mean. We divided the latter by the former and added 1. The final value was 0.99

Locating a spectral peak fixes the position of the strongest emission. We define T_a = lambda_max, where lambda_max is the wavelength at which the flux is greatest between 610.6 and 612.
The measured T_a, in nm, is 610.778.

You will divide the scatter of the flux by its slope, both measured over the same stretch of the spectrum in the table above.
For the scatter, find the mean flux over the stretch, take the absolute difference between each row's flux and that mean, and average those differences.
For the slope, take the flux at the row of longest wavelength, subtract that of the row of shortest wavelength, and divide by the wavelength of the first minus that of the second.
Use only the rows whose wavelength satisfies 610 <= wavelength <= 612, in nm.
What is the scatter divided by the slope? 8.1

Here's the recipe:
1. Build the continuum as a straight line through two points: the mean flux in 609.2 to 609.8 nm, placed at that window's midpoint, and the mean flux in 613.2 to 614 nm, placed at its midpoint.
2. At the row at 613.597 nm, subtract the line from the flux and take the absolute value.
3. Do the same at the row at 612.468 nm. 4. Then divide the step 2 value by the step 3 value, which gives 0.4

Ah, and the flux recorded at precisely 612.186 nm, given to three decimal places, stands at 1.512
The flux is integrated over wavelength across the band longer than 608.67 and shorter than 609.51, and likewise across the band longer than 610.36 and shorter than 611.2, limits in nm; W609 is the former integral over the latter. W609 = 0.99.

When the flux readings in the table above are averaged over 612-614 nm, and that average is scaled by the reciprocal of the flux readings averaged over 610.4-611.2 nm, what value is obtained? 0.93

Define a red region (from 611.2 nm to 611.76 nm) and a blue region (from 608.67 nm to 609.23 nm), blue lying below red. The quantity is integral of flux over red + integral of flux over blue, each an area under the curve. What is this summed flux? 1.83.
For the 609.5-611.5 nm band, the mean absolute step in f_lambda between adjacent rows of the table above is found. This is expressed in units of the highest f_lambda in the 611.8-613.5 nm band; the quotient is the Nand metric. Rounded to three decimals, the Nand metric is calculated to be 0.050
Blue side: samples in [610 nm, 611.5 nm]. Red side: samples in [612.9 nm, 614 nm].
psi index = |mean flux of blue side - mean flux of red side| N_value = 0.10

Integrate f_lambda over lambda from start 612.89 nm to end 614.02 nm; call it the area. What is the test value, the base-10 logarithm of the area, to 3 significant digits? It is 0.227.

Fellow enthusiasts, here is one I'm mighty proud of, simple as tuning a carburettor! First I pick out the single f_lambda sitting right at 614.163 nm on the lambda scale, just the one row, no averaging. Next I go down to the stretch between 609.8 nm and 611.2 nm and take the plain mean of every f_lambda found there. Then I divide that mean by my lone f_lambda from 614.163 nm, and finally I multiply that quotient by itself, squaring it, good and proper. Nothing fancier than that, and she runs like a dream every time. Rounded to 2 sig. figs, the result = 0.86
